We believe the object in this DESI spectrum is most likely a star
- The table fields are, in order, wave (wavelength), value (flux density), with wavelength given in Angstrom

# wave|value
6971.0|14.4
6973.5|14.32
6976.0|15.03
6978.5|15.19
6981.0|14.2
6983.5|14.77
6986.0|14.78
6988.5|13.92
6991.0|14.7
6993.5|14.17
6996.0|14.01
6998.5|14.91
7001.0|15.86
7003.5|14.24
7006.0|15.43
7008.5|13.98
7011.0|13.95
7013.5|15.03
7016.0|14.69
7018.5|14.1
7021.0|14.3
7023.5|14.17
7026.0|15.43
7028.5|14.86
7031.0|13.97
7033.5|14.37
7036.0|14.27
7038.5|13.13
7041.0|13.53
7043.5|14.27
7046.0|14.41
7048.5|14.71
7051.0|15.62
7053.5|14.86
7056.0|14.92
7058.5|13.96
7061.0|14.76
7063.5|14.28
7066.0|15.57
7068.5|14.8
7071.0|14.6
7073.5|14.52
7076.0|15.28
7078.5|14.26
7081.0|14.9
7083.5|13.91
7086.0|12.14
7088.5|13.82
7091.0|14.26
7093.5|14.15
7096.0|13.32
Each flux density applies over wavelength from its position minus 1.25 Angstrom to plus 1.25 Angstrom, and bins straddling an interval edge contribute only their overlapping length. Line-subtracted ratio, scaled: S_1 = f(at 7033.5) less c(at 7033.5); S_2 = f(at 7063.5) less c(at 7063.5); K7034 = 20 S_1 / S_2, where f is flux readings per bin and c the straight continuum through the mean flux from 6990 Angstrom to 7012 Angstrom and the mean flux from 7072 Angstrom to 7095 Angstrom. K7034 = -22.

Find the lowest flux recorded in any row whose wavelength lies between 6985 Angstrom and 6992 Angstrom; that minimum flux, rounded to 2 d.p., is 13.92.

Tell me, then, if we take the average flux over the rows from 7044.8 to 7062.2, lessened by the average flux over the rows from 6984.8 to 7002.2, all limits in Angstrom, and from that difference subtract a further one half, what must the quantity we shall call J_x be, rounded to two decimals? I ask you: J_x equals -0.37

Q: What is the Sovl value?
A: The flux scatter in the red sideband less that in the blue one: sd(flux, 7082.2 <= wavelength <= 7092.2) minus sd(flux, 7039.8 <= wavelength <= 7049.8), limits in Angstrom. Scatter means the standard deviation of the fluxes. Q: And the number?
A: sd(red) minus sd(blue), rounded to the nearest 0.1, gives 0.4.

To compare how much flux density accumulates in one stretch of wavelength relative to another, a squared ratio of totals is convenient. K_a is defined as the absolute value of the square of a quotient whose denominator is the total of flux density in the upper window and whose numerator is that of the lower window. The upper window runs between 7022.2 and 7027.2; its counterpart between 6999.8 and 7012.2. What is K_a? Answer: 6.2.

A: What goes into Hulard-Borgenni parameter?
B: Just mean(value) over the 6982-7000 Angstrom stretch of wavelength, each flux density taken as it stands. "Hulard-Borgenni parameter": 14.5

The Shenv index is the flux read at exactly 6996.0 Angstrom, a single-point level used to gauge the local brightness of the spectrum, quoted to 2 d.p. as 14.01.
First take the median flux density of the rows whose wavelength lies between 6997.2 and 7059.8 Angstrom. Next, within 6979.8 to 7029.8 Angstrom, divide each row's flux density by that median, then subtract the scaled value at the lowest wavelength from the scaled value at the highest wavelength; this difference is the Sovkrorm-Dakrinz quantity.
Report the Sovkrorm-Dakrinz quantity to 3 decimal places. 0.046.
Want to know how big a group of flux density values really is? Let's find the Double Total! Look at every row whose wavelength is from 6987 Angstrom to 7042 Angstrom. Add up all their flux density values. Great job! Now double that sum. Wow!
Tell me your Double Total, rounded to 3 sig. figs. 634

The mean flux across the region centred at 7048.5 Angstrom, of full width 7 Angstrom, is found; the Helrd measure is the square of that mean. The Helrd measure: 222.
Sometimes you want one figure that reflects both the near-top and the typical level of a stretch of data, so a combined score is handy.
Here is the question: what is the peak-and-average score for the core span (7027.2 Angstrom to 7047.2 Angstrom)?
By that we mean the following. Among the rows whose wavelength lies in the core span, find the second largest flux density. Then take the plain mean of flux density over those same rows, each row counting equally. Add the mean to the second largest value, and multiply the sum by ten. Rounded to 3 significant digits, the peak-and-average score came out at 285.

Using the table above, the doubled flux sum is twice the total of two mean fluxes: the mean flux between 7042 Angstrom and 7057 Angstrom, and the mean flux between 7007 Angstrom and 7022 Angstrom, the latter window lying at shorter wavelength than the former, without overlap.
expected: 58.3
